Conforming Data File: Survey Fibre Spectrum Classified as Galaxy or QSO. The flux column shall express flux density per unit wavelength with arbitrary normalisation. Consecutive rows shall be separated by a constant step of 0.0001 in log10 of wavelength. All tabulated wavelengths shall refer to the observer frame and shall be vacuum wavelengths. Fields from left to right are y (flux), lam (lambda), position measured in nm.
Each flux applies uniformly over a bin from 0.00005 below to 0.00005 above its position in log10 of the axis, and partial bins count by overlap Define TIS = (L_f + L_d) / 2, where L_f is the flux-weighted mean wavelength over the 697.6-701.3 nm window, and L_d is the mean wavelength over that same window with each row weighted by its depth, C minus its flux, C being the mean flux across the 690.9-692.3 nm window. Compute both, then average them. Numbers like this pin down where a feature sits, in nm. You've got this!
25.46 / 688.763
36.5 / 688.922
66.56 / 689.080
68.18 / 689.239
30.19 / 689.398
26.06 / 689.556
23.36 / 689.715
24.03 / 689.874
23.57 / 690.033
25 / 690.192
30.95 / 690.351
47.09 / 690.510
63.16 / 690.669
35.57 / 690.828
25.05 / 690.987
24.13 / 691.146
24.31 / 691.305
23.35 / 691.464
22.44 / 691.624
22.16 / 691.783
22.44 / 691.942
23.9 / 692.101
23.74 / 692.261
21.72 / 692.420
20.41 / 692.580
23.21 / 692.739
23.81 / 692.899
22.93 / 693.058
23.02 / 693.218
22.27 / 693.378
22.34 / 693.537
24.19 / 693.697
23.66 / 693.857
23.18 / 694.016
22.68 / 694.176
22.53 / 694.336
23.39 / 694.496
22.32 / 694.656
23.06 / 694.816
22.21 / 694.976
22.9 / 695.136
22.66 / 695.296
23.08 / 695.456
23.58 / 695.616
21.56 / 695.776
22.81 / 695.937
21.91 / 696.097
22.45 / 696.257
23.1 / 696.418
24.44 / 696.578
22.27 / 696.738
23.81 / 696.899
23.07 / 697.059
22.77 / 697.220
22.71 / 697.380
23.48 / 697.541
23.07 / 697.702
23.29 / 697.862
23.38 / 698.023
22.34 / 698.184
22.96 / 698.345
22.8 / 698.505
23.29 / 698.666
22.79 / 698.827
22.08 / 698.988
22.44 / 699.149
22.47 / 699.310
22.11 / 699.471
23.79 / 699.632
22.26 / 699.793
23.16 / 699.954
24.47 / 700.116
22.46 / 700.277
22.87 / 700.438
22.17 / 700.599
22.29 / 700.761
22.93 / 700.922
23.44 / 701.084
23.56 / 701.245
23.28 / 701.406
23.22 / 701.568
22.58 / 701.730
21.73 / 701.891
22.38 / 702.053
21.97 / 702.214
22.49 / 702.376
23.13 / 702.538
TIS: 699.45 nm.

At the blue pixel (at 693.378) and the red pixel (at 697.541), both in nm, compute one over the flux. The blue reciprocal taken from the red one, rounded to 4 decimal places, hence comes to -0.0023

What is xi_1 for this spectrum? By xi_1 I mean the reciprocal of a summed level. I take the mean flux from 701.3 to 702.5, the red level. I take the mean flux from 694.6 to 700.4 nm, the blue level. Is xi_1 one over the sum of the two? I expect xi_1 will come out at 0.0220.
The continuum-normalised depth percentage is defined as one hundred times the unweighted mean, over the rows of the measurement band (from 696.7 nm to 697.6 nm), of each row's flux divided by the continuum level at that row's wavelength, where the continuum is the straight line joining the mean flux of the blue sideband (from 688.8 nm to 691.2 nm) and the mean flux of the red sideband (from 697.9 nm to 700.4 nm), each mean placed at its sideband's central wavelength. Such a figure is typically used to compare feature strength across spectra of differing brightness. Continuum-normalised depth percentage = 89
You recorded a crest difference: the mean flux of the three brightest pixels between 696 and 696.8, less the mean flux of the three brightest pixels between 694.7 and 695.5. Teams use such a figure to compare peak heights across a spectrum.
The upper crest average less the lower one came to 0.32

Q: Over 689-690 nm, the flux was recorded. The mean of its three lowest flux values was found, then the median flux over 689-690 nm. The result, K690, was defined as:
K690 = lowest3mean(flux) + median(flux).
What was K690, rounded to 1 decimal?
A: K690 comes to 52.6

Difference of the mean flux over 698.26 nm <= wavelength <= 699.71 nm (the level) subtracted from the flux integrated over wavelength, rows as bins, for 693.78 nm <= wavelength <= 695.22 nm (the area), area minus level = 10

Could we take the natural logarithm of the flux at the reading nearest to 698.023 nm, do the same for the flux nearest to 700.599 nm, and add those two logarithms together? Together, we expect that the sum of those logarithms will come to 6.251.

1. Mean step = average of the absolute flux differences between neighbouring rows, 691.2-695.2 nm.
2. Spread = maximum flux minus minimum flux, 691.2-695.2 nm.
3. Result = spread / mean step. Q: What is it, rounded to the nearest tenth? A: 4.6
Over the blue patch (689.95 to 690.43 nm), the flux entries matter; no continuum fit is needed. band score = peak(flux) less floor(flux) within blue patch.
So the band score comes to 7.4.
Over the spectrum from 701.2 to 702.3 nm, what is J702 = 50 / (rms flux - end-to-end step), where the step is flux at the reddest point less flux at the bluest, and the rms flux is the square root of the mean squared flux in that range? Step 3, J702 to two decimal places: 2.06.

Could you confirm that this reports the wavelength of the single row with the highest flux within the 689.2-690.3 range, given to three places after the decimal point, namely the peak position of 689.239 nm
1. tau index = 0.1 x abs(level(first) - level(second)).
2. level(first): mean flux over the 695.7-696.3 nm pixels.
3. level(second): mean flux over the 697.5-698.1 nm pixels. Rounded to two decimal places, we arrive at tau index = 0.11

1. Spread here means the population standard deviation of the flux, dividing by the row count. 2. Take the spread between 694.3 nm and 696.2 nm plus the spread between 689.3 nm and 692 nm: 11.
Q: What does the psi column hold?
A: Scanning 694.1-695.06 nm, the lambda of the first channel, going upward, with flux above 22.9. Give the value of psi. 694.496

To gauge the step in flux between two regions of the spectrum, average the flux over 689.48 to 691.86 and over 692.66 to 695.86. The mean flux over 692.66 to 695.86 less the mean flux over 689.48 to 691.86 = -6.4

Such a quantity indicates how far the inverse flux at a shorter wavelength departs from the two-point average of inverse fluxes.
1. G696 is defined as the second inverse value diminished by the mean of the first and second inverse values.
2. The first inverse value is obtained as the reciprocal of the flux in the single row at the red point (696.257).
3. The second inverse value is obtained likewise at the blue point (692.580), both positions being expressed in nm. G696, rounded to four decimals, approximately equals 0.0022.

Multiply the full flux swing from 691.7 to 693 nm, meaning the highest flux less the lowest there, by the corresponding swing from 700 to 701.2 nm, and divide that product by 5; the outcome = 1.6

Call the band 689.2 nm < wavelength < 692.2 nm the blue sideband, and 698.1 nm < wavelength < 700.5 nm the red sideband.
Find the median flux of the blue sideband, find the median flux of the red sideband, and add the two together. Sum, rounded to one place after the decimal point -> 47.1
